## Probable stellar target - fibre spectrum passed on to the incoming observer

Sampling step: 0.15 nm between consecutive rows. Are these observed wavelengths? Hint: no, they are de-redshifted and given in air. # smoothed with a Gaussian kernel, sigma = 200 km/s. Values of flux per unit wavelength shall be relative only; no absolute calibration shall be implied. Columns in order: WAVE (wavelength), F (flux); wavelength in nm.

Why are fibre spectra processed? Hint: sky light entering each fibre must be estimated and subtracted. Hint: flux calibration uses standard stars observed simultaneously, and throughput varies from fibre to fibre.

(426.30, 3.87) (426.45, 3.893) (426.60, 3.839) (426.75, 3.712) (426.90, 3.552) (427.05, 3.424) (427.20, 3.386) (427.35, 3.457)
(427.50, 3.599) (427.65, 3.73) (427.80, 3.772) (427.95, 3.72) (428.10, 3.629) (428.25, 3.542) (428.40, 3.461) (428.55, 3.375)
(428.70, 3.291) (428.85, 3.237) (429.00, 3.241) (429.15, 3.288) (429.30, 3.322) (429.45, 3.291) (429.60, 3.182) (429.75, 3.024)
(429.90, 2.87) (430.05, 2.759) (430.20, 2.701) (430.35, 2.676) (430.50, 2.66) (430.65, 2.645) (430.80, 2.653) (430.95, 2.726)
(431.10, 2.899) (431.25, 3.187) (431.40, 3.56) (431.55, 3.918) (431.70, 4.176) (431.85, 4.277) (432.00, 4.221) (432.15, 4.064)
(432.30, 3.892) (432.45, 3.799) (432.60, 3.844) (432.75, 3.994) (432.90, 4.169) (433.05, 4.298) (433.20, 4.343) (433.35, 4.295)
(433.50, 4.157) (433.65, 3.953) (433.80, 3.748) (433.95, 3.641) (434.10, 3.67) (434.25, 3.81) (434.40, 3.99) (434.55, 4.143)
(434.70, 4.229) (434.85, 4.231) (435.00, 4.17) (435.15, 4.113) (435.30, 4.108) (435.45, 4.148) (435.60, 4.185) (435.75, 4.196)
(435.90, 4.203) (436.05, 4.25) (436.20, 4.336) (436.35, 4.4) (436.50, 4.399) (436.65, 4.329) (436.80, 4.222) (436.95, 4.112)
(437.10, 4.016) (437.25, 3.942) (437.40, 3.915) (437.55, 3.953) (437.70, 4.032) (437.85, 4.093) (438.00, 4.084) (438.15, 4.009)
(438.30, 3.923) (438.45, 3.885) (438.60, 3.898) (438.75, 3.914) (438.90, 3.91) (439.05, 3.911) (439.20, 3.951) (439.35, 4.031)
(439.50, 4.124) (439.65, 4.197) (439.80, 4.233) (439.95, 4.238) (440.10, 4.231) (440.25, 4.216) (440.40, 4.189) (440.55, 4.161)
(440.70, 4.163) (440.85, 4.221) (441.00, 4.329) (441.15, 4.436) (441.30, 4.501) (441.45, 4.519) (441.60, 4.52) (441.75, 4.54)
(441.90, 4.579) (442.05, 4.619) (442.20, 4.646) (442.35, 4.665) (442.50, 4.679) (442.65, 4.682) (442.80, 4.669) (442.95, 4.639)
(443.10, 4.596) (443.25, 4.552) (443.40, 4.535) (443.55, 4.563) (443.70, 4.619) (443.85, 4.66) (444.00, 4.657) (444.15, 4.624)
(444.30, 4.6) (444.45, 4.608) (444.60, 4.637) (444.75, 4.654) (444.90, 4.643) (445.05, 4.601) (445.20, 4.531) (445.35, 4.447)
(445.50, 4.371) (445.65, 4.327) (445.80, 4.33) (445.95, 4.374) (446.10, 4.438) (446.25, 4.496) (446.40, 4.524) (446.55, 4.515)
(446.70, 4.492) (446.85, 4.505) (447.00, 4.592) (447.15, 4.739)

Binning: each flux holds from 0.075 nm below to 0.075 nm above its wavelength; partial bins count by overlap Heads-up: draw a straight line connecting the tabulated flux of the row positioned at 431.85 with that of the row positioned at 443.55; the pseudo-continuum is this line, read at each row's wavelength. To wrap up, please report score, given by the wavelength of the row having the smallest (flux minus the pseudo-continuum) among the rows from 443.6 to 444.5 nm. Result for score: 444.30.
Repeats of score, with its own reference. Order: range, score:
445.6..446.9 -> 445.80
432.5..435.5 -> 433.95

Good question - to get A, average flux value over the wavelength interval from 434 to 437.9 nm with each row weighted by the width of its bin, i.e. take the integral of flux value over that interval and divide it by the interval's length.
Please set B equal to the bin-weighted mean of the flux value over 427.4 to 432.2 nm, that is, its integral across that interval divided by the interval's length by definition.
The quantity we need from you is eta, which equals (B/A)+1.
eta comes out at 1.81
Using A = 4.12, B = 3.33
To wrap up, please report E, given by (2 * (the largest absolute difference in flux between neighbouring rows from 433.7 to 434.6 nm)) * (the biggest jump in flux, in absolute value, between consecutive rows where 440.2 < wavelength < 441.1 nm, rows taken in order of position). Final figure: 0.039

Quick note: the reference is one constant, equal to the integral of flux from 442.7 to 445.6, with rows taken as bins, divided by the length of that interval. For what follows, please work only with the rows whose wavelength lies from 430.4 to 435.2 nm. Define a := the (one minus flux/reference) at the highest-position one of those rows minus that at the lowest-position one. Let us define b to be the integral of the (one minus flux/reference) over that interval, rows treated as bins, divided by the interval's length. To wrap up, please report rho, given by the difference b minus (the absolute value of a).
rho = -0.14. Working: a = -0.32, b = 0.17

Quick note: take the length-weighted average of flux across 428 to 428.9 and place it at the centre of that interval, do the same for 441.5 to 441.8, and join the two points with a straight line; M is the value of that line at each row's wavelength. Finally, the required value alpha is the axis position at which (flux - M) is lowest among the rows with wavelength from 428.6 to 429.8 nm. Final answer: 429.75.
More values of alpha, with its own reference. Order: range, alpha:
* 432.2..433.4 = 432.45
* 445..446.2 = 445.80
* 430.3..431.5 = 430.80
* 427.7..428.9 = 428.85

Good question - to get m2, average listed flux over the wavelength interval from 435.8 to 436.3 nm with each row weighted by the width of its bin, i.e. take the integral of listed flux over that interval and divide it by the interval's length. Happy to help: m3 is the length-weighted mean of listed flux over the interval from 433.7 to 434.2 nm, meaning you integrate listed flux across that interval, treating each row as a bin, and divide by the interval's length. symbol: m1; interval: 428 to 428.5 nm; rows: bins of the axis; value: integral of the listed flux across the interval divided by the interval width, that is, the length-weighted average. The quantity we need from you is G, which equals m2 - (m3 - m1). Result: 4.1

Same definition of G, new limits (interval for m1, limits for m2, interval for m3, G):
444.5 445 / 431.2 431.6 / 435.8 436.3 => 3.9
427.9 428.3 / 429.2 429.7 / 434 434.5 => 3.1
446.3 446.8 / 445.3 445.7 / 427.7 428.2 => 5.2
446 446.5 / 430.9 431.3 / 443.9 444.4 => 2.8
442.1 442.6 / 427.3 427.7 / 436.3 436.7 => 3.9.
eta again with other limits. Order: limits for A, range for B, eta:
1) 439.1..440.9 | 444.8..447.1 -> 2.08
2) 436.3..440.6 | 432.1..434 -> 1.98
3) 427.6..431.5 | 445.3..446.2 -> 2.38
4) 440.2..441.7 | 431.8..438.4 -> 1.94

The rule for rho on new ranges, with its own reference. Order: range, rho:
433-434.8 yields 0.11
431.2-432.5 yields 0.01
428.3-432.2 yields 0.16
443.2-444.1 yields -0.03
